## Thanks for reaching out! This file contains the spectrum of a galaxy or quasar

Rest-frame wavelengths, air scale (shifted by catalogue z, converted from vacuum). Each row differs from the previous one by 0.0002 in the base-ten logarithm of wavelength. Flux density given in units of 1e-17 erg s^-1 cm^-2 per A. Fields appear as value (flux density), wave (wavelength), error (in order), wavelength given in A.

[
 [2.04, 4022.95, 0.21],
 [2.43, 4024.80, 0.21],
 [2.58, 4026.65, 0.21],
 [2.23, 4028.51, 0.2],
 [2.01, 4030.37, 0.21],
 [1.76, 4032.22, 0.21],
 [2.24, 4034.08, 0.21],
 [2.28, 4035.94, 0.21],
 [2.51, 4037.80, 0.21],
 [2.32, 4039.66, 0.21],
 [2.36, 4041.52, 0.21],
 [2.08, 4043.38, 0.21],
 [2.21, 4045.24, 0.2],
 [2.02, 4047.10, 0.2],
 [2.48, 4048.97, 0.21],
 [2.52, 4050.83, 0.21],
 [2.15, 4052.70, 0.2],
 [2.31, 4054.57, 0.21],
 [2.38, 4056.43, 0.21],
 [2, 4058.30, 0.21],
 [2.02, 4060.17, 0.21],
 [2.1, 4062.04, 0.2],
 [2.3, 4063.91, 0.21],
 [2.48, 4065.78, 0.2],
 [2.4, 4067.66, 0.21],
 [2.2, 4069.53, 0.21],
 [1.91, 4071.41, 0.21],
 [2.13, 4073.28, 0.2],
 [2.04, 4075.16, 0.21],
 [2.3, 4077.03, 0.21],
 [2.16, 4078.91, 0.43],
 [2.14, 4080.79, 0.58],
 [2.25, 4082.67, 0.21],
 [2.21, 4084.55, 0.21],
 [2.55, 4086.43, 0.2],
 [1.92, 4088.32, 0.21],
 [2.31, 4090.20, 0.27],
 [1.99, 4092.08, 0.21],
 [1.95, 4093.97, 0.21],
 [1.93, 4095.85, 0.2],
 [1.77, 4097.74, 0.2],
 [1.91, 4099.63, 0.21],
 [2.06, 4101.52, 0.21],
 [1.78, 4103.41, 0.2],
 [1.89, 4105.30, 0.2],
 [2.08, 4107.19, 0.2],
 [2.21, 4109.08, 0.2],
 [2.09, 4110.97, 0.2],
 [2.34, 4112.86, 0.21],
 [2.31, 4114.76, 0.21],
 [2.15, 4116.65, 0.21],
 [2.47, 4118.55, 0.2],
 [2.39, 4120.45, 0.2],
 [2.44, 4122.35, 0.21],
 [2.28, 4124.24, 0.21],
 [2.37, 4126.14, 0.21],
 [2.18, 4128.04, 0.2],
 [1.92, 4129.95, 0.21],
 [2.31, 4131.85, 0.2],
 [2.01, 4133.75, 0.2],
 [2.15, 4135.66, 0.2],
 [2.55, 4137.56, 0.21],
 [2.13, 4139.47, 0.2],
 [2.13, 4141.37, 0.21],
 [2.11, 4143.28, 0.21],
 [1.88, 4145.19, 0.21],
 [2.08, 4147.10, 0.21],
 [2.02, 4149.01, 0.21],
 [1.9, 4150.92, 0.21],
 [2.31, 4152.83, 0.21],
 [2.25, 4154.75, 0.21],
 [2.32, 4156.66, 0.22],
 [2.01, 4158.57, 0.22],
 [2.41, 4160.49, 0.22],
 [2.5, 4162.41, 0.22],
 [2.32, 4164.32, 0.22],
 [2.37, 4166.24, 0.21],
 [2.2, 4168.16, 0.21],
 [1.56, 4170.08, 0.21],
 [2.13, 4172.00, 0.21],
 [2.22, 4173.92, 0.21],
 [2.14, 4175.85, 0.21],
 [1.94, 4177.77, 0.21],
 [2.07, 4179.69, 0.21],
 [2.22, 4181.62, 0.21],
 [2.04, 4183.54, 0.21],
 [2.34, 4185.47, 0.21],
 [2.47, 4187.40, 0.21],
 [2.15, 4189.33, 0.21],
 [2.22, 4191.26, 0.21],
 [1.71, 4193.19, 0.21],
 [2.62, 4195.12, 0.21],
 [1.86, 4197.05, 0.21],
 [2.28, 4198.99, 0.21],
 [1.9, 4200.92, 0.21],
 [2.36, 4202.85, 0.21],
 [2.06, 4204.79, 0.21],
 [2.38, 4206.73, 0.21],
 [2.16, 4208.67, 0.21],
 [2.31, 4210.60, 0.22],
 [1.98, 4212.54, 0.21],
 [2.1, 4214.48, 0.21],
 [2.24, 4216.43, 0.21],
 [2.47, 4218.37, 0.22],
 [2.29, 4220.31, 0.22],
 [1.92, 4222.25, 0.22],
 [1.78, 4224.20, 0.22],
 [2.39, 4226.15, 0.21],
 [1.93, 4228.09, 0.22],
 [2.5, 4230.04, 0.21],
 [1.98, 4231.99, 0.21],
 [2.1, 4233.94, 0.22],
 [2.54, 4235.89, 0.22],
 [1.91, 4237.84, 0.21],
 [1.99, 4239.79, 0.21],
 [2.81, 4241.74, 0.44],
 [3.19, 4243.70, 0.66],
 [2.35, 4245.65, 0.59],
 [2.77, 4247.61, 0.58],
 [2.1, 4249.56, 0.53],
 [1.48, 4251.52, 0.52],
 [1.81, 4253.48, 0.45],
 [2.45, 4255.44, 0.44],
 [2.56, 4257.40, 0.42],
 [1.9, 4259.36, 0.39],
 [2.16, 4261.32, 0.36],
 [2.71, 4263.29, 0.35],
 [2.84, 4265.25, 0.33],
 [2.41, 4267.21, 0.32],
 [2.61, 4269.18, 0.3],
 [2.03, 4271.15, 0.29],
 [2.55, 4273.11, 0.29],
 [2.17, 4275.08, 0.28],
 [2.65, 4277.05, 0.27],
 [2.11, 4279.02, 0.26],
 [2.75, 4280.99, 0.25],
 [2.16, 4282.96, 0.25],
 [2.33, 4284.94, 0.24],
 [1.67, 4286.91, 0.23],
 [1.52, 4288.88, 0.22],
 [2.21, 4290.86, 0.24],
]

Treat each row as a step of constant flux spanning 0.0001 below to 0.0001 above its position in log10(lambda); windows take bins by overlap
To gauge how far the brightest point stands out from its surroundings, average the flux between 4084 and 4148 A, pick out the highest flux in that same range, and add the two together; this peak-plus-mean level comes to 4.69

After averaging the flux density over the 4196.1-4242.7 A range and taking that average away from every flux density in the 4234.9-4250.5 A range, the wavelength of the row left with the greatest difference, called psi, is 4243.70 A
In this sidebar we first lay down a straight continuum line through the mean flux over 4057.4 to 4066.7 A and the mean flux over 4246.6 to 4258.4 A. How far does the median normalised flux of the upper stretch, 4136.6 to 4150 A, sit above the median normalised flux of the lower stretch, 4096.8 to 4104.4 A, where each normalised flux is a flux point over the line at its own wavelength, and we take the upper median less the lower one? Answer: 0.120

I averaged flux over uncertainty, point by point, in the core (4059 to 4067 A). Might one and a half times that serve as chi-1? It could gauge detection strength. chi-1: 16.3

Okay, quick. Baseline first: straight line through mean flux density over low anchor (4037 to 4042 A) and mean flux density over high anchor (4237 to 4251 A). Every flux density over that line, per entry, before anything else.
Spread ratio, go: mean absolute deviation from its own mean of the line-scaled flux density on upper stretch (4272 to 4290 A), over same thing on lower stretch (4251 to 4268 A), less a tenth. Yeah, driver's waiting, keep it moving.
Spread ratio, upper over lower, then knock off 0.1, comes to 0.8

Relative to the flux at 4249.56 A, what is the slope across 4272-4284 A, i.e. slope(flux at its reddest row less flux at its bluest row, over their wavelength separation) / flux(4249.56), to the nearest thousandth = -0.019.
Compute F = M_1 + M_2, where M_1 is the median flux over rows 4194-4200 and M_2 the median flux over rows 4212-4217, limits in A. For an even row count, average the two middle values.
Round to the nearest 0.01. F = 4.38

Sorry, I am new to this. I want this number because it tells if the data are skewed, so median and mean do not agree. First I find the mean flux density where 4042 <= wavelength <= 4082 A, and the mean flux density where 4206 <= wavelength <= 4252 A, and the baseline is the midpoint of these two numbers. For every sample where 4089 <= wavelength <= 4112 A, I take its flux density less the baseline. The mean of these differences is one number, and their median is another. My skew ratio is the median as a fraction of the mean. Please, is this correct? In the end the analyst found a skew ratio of 1.1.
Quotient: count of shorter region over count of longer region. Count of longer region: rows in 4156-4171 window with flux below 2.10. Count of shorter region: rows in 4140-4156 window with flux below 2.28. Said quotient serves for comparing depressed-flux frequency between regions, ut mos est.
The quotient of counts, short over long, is 3.5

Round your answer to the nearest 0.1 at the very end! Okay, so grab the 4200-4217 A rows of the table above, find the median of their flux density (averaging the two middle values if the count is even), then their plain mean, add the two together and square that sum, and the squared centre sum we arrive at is 18.7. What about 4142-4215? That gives 18.6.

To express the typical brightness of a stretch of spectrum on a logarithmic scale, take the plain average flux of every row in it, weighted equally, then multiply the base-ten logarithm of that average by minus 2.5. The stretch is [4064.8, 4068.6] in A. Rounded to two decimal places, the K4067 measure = -0.97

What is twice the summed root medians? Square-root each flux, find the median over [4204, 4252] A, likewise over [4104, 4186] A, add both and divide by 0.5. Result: 5.89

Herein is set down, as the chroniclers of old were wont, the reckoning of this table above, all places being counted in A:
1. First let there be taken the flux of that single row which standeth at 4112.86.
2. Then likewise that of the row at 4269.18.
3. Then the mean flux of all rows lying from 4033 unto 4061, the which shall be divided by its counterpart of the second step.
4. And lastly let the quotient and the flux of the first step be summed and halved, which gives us 1.60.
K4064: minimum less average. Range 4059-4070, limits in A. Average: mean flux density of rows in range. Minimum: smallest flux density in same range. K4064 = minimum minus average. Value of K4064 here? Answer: -0.23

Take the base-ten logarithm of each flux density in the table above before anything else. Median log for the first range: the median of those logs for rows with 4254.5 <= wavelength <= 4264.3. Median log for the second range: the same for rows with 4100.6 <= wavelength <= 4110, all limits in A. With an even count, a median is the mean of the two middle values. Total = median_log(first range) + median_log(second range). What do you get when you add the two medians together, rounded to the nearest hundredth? 0.70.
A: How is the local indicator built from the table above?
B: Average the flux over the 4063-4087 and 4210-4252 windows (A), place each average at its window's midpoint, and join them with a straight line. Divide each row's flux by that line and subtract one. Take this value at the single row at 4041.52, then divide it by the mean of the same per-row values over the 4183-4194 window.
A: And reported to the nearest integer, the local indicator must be -2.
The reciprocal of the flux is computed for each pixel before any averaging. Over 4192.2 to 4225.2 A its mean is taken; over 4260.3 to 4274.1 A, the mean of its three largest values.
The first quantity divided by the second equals 1.04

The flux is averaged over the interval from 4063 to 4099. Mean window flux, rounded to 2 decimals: 2.15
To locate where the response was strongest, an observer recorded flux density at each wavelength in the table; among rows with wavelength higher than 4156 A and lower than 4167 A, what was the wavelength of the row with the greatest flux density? 4162.41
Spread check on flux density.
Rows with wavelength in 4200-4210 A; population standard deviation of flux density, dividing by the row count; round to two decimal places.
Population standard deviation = 0.18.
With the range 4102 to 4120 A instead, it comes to 0.21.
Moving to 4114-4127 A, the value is 0.10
